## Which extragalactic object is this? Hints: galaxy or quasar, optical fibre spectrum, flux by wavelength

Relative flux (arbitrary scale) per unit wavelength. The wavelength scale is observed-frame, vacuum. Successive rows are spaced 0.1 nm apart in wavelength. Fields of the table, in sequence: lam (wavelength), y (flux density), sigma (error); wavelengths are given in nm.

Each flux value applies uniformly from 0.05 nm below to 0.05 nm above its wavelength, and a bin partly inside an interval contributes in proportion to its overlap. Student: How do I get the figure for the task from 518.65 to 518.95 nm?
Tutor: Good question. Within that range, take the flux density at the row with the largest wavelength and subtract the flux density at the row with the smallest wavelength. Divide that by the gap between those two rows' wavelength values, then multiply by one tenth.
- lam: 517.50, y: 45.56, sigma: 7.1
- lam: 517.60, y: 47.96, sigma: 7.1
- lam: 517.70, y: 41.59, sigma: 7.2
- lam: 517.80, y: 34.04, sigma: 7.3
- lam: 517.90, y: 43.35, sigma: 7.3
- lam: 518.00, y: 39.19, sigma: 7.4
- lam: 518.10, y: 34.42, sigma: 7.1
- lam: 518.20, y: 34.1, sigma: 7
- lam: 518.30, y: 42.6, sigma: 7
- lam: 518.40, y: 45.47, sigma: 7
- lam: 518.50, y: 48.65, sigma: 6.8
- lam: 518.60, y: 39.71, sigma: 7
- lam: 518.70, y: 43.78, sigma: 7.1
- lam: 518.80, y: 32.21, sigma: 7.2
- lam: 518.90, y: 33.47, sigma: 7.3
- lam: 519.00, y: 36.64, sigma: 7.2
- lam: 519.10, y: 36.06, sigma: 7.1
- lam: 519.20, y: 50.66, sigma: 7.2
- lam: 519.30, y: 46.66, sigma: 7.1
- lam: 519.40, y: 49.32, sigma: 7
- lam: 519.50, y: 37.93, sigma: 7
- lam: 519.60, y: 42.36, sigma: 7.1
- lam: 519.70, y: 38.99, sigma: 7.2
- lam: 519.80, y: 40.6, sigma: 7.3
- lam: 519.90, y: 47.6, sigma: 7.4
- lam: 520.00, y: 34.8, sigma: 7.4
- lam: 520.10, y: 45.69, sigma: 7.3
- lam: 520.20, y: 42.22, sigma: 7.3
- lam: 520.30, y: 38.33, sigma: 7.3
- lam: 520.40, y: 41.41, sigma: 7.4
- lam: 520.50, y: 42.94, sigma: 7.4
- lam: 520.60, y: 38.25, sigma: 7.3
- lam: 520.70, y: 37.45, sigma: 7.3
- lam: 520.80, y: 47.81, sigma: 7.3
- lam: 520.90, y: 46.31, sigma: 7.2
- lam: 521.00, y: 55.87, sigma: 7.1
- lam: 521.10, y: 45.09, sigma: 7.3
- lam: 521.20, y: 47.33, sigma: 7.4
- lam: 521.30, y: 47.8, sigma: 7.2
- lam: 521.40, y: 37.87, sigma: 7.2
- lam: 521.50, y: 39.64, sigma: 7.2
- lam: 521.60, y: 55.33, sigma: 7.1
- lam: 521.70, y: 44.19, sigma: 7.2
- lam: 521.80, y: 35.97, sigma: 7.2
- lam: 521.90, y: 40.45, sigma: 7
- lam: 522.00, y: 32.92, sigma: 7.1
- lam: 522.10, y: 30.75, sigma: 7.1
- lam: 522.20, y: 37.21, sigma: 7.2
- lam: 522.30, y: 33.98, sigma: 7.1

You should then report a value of -5.2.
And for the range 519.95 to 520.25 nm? 3.7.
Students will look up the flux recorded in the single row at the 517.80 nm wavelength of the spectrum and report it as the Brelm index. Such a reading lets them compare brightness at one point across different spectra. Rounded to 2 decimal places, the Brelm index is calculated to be 34.04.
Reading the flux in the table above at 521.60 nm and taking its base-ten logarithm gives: 1.74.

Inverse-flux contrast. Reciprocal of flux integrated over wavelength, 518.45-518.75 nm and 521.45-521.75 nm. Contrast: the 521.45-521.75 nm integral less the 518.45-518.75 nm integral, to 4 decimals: -0.0003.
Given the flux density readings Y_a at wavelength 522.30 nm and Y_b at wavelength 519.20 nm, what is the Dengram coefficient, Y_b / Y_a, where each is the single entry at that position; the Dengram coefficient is 1.49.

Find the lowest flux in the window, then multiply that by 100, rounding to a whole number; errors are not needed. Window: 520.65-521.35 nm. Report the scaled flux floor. 3745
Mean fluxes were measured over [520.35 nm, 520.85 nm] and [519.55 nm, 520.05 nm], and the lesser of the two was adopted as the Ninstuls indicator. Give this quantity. 40.9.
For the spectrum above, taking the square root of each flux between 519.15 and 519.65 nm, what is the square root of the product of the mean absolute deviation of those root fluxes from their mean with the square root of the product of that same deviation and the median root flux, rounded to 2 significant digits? 0.68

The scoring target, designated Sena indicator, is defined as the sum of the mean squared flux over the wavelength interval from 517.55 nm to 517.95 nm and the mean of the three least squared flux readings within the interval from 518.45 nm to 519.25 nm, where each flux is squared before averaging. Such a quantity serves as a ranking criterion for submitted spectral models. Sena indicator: 2920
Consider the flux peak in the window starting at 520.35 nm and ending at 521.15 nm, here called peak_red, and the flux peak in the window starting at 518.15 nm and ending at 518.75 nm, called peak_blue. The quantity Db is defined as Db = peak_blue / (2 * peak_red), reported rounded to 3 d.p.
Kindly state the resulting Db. 0.435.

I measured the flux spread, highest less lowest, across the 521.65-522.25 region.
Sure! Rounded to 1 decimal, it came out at 13.4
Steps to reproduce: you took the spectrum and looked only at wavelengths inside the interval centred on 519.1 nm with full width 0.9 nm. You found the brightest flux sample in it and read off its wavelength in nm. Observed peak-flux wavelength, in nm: 519.20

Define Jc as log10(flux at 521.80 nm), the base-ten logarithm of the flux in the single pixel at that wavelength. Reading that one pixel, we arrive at 1.56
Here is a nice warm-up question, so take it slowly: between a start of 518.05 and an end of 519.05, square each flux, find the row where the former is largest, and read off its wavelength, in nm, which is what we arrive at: 518.50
